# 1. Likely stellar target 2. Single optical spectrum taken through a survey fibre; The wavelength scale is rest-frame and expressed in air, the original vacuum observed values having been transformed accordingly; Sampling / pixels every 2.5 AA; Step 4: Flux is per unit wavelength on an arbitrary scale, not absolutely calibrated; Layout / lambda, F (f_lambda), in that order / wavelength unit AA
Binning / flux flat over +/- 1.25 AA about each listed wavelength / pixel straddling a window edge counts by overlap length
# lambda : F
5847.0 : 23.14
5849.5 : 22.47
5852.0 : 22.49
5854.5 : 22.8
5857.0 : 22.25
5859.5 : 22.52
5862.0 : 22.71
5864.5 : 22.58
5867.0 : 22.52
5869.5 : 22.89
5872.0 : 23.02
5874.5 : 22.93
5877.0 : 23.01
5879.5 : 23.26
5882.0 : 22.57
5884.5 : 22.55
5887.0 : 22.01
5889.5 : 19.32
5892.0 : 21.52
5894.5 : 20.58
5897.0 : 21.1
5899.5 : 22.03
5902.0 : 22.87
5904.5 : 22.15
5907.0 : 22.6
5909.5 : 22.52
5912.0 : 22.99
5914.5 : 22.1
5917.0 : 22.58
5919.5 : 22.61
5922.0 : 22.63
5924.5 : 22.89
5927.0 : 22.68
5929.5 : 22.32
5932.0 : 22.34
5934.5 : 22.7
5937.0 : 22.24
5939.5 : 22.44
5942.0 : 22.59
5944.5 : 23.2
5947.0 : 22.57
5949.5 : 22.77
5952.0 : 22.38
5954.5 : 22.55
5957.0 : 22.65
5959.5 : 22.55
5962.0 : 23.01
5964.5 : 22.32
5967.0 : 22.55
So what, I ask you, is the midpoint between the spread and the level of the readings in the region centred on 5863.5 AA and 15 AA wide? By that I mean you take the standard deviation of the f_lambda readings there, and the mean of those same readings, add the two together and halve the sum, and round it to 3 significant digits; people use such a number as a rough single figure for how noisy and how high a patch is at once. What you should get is 11.4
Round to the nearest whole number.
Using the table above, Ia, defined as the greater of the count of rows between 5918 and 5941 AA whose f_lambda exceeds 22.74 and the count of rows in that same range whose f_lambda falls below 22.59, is 4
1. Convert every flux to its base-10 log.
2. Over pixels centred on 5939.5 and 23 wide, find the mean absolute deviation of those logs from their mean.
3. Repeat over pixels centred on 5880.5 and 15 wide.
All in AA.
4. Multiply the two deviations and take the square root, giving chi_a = 0.0052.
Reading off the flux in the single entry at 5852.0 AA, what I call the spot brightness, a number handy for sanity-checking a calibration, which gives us 22.49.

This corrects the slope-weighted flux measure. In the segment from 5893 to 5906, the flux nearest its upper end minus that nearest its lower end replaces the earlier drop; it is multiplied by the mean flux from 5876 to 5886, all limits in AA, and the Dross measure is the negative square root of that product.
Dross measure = -6.0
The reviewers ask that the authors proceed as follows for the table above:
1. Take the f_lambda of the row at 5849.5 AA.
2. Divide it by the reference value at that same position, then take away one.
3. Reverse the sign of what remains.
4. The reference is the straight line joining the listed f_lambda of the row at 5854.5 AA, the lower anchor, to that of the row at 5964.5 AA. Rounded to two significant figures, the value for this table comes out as 0.015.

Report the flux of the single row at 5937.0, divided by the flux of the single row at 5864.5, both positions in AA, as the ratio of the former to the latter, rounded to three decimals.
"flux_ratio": 0.985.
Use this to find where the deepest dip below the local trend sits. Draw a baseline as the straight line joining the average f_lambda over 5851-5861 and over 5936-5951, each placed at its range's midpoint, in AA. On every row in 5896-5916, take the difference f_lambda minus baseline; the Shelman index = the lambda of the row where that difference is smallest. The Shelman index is 5897.0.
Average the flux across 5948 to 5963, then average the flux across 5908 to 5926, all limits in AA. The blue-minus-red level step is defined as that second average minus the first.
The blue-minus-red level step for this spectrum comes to 0.0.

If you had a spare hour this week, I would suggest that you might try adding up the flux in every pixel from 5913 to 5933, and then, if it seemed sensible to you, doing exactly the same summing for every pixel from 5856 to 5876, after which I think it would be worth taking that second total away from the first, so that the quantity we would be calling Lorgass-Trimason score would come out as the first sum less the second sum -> -1.3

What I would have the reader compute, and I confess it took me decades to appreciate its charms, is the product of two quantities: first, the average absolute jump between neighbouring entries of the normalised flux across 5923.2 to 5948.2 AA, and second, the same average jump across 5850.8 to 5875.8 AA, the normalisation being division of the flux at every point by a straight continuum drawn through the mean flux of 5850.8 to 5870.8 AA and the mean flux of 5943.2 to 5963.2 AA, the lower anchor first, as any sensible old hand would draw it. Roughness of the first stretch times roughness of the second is 0.0002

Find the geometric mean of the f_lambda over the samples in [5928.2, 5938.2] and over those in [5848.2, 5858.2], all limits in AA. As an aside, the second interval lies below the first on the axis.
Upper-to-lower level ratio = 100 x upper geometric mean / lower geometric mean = 100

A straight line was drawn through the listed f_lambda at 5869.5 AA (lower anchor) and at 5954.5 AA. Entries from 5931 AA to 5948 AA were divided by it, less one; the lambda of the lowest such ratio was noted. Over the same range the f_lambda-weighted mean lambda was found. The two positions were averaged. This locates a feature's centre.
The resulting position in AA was 5938.3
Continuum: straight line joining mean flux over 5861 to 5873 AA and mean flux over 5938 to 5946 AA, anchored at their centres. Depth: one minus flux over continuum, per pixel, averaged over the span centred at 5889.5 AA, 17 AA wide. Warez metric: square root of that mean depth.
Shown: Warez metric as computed 0.25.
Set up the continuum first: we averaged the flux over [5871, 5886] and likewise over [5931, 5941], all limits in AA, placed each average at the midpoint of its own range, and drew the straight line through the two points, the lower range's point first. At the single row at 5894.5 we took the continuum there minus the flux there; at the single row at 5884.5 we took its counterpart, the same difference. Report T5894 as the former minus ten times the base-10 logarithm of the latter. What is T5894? 8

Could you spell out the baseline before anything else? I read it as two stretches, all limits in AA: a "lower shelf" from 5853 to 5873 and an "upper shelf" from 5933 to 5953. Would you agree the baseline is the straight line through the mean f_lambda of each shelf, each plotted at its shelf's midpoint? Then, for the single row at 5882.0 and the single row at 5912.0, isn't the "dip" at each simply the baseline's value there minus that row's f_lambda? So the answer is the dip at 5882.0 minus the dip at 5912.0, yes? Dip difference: 0.4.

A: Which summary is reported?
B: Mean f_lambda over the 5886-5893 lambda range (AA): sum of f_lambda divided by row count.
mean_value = 20.9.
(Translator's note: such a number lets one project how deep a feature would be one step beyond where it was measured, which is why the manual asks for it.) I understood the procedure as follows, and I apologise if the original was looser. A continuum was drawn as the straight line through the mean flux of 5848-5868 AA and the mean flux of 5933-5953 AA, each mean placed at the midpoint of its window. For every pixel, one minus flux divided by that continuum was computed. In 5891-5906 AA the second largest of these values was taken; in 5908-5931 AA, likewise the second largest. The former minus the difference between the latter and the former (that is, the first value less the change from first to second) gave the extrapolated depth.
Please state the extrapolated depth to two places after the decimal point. 0.12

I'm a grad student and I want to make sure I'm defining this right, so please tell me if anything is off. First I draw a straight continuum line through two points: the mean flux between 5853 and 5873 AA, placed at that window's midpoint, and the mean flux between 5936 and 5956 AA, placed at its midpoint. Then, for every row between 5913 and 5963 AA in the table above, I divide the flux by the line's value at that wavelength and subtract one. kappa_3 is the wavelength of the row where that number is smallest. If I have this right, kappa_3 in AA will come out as 5914.5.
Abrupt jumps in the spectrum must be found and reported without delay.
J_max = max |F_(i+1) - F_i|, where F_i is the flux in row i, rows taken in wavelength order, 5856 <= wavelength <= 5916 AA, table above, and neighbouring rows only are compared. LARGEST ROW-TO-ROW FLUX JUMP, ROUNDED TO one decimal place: 2.7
